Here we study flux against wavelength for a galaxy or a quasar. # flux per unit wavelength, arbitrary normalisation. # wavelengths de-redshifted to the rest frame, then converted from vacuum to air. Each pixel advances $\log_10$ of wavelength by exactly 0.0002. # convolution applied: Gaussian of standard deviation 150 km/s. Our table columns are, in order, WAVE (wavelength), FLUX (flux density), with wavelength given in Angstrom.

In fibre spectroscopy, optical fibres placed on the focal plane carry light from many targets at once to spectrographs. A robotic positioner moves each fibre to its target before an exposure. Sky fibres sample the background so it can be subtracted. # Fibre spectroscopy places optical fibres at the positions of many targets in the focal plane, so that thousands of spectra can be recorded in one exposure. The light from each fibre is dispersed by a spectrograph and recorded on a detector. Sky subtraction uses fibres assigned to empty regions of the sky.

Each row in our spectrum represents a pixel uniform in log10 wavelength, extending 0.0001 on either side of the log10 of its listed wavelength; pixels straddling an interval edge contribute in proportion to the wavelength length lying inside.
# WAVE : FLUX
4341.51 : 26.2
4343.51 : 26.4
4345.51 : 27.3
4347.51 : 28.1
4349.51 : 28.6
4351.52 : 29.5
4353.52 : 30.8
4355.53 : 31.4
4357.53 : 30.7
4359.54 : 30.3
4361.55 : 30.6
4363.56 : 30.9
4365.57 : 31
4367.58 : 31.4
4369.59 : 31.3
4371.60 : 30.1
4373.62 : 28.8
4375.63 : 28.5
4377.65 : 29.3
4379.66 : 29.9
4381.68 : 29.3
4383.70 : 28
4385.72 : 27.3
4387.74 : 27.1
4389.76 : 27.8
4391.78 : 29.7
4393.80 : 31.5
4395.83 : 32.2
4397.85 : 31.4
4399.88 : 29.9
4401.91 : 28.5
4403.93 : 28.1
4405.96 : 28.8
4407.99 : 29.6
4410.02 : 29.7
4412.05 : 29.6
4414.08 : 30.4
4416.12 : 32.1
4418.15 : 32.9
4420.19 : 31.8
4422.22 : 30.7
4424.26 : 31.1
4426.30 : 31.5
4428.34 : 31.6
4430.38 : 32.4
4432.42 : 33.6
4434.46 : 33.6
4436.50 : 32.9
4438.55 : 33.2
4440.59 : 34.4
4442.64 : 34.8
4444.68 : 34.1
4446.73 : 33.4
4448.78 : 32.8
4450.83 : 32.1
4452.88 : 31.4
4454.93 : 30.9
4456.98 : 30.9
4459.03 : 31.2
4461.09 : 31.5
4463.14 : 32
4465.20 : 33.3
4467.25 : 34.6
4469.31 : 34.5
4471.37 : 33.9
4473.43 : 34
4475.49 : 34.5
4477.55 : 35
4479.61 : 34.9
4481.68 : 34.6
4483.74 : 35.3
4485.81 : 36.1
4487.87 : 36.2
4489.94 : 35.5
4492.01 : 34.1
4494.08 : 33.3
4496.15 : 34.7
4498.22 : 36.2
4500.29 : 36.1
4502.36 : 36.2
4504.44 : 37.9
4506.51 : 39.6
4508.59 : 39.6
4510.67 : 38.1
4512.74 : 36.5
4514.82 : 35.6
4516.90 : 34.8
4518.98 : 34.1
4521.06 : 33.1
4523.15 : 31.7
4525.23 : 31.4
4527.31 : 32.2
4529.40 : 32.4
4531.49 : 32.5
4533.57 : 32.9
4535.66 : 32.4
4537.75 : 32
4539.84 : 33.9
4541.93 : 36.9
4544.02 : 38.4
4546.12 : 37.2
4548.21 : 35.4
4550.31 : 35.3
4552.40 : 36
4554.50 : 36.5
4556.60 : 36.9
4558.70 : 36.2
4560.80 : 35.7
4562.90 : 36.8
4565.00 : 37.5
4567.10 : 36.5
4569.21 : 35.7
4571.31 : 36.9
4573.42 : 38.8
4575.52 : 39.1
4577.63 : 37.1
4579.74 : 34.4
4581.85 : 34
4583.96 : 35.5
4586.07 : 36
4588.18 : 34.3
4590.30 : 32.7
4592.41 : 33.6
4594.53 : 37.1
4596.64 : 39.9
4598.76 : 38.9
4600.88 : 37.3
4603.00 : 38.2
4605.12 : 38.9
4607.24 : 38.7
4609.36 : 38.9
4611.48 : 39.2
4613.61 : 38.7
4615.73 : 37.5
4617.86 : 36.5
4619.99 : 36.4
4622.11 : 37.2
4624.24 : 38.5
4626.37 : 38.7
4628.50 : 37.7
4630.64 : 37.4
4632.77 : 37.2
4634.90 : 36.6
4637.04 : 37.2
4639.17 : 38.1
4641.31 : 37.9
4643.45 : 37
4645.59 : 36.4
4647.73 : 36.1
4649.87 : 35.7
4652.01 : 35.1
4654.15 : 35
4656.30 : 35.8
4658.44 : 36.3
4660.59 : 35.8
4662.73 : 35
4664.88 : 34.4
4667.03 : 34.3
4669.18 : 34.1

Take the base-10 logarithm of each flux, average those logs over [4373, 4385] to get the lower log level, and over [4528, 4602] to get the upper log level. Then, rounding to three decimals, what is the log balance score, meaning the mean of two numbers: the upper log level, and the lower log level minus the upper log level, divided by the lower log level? 0.745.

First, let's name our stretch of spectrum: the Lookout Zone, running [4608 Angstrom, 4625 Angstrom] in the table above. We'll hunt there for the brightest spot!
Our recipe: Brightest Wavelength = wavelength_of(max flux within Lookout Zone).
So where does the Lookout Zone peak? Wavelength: 4611.48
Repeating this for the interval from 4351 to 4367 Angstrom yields 4355.53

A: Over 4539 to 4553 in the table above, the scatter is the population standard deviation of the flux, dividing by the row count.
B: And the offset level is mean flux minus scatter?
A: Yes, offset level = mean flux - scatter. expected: 35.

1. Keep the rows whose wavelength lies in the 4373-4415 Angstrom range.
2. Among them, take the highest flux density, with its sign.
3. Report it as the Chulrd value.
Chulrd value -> 32.2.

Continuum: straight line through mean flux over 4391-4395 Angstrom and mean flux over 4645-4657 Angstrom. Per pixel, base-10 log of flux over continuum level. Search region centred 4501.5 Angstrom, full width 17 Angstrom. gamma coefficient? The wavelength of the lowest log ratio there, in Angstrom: 4494.08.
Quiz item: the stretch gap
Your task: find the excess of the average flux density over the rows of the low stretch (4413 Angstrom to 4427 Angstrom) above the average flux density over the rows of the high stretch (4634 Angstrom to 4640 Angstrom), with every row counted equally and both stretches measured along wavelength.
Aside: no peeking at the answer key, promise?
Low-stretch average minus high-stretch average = -5.8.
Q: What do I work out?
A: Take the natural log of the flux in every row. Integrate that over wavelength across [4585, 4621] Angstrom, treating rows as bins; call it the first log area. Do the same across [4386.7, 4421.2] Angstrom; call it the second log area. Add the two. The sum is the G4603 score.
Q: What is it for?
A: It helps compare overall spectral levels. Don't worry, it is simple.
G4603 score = 248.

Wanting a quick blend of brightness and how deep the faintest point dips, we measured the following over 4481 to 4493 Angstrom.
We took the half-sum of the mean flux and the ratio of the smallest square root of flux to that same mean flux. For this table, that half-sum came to 17.7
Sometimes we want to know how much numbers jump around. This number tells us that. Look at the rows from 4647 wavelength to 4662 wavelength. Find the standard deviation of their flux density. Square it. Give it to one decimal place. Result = 0.2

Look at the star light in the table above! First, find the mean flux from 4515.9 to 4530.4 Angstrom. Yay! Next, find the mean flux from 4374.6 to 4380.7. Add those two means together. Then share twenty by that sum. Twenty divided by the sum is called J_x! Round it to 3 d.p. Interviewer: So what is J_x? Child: 0.322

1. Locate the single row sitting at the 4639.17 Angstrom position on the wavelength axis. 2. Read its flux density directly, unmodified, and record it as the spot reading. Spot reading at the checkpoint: 38.1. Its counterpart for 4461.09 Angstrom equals 31.5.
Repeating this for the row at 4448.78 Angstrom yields 32.8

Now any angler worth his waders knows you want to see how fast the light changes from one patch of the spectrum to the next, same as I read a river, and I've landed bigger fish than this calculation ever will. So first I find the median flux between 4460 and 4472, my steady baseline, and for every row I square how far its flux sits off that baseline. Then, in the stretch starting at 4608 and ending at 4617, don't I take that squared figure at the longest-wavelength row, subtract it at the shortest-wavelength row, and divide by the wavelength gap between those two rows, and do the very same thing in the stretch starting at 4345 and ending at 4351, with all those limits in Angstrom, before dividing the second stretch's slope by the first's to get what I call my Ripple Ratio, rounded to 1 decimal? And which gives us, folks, 1.8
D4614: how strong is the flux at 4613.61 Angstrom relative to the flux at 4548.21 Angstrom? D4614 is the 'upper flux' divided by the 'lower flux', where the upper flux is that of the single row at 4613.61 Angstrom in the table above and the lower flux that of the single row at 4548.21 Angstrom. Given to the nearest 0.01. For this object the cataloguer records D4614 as 1.09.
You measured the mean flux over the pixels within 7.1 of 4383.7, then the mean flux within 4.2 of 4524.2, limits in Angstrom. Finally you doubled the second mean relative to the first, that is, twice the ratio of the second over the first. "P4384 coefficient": 2.26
